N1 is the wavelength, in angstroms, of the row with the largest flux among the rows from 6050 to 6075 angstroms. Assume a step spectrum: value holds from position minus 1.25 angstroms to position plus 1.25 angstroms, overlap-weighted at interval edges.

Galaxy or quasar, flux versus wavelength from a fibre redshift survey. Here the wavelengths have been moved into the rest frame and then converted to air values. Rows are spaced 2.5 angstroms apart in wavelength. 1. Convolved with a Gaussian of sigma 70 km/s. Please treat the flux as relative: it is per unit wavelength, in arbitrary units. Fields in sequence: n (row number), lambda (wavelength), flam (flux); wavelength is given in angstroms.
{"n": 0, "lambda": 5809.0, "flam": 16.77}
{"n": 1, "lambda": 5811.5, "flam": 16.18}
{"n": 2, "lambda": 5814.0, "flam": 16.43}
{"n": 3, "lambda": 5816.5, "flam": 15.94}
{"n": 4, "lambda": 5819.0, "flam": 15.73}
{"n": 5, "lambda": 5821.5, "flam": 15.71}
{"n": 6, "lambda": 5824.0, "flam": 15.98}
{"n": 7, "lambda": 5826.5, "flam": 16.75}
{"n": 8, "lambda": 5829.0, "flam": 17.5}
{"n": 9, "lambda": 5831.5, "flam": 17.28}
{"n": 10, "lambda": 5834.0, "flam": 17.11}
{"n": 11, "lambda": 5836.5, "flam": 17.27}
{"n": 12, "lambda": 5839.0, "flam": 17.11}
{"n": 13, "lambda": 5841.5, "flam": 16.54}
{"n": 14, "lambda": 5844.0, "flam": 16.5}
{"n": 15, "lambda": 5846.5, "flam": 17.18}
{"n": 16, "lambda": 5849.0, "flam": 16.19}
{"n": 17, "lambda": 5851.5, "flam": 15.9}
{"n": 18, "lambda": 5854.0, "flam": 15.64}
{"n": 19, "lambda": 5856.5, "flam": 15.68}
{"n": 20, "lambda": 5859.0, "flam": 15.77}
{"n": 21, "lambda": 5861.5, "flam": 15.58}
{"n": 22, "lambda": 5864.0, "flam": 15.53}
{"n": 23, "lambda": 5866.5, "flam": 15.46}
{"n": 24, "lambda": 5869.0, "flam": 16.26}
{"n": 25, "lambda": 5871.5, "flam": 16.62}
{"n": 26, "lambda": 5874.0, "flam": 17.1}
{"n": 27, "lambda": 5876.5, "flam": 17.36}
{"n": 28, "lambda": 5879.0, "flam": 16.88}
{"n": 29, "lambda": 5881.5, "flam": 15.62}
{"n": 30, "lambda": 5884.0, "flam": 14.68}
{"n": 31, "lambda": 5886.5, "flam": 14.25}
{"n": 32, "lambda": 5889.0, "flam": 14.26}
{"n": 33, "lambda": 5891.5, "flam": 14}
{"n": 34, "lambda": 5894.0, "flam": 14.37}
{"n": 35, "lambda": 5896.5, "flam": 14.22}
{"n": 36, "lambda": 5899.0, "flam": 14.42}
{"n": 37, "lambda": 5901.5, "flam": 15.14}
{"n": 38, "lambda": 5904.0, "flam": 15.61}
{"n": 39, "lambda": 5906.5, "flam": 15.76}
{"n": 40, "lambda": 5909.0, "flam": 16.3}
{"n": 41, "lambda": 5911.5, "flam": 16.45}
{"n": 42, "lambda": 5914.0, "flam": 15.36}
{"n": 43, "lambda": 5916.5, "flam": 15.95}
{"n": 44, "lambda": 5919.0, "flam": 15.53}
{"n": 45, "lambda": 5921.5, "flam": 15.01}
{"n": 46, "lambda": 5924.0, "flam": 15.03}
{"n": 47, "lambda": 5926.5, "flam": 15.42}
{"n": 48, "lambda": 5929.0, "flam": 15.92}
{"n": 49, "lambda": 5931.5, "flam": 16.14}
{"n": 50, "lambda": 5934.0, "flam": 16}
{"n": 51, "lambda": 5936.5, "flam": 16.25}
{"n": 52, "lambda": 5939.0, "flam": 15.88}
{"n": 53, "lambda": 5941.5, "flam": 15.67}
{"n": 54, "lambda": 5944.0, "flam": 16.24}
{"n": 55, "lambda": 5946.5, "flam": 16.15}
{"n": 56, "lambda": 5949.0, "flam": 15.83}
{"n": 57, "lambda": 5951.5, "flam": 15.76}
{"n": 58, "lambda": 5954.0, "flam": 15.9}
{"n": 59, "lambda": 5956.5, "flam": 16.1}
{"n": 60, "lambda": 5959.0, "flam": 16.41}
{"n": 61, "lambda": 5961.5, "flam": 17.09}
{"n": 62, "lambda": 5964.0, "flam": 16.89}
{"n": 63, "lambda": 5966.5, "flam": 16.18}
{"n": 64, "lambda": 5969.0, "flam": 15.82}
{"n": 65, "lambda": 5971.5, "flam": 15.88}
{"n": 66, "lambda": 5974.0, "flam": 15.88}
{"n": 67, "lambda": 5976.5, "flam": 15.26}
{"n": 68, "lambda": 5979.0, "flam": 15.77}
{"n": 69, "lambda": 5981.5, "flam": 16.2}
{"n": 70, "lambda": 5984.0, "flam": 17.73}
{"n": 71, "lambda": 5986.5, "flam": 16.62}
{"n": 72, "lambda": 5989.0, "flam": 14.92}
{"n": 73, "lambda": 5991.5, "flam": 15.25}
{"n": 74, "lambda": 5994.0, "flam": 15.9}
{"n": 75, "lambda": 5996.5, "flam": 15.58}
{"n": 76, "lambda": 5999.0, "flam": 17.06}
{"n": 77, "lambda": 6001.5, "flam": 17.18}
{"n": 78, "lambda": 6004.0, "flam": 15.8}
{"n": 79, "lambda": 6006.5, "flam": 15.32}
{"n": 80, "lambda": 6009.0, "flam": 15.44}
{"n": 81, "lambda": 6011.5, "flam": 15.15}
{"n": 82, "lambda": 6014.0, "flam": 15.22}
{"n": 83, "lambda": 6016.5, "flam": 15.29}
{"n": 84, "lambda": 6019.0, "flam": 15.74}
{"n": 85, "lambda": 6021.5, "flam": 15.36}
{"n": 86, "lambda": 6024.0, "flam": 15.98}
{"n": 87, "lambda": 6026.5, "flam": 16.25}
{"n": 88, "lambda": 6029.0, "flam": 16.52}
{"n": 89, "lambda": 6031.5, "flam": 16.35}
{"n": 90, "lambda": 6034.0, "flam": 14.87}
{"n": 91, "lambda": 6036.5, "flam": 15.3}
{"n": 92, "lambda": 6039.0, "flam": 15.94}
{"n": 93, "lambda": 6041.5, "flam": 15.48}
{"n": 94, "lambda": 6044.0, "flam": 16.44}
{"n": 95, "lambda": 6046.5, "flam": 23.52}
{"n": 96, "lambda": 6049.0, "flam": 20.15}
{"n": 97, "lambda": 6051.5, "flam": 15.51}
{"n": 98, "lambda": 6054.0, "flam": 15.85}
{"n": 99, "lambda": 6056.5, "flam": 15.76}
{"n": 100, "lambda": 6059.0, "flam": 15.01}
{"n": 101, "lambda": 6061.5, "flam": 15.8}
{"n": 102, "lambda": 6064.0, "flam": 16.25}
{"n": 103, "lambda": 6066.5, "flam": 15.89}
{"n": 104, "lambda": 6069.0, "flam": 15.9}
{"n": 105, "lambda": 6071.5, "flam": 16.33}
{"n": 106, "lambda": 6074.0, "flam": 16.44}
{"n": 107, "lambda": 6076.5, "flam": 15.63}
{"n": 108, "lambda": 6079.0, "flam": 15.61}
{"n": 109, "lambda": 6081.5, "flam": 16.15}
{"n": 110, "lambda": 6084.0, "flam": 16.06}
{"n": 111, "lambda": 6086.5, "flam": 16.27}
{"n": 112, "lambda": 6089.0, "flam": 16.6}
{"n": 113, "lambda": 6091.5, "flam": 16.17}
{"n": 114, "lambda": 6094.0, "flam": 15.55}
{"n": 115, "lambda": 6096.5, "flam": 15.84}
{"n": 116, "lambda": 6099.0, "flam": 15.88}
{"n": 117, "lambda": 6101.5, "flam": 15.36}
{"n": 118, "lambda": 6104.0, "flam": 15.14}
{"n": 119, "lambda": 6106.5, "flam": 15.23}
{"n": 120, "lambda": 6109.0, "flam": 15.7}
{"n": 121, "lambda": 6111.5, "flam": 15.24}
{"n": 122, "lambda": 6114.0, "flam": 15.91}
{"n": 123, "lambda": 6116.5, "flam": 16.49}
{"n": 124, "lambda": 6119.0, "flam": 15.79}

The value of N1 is 6074.0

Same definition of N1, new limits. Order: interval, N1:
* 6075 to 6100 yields 6089.0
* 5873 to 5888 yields 5876.5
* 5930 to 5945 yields 5936.5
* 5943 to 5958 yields 5944.0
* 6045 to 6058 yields 6046.5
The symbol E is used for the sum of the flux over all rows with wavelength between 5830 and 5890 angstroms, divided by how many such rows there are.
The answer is 16.16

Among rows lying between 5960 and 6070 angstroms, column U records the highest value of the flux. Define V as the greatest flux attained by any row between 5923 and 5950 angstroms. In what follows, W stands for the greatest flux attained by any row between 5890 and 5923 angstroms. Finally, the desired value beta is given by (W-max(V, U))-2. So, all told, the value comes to -9.1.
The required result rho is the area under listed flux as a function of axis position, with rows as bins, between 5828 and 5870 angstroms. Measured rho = 688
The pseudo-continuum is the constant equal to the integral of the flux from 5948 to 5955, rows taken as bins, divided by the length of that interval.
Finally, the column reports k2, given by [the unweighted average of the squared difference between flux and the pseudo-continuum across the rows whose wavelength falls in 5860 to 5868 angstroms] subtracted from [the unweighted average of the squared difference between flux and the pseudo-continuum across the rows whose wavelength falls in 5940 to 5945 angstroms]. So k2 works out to 0.0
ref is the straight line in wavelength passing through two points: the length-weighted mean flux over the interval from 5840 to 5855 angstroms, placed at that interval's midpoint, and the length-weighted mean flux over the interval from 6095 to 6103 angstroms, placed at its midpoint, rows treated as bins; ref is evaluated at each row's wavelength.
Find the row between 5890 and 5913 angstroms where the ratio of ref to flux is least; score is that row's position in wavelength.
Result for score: 5911.5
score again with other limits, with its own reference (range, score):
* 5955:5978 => 5961.5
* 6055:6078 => 6074.0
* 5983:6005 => 5984.0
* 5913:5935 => 5931.5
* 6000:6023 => 6001.5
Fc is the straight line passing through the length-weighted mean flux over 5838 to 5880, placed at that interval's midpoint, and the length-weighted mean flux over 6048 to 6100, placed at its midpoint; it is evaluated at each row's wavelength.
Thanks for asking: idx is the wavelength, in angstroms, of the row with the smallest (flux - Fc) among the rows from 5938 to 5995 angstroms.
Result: 5989.0 angstroms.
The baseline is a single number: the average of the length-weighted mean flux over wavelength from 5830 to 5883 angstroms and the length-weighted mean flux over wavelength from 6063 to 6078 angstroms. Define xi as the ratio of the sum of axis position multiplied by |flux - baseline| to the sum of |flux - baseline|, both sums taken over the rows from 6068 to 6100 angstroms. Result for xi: 6084.8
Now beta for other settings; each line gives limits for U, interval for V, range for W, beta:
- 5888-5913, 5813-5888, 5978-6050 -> 4.0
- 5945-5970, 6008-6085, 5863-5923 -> -8.2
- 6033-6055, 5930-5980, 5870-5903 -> -8.2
